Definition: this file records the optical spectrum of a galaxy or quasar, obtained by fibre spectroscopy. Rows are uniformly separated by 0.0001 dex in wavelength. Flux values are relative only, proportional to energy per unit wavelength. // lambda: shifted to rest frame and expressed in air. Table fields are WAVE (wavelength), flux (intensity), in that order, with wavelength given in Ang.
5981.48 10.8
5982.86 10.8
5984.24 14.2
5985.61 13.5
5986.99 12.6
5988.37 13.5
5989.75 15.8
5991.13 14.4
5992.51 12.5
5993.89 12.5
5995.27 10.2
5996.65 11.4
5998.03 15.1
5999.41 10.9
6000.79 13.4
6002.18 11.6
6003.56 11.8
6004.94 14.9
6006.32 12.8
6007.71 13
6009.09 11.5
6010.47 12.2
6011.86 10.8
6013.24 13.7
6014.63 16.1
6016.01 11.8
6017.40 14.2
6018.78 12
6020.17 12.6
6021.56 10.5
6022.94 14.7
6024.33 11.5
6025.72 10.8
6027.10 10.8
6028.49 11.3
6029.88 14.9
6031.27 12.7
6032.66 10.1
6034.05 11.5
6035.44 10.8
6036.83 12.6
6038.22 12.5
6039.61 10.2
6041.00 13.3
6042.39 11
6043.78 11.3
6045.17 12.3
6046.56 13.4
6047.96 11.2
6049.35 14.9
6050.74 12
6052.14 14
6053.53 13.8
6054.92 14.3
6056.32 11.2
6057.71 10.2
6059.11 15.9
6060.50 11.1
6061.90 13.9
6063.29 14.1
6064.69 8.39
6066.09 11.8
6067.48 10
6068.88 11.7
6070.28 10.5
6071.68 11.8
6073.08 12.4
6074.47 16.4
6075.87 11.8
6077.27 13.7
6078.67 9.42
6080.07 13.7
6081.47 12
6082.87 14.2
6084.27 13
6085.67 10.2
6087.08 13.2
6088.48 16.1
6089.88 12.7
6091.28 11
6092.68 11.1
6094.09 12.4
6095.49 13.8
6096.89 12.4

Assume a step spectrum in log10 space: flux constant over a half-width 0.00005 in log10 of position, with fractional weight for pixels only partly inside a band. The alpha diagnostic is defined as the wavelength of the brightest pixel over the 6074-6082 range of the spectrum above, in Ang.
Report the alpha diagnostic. 6074.47 Ang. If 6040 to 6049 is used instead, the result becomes 6046.56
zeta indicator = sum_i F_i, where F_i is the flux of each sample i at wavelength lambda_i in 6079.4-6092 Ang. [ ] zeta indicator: 116.1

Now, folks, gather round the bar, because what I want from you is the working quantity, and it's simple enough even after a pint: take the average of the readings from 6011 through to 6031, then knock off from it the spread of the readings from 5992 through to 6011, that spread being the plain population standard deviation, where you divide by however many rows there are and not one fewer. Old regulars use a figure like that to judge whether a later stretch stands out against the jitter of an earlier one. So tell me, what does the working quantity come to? 11.2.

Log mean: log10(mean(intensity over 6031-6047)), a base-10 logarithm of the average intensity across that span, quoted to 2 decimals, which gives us 1.07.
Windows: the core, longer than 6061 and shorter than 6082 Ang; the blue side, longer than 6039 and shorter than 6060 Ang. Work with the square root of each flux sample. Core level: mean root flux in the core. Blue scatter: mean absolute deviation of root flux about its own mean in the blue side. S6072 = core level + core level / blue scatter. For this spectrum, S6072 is 19.7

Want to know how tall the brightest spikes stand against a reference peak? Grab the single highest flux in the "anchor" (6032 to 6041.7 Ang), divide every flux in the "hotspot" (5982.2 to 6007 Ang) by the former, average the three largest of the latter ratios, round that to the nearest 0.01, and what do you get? 1.15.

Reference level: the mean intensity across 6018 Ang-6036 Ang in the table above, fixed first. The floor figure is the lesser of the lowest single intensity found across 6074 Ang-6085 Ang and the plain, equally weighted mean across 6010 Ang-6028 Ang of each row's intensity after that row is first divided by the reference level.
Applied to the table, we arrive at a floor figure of 1.05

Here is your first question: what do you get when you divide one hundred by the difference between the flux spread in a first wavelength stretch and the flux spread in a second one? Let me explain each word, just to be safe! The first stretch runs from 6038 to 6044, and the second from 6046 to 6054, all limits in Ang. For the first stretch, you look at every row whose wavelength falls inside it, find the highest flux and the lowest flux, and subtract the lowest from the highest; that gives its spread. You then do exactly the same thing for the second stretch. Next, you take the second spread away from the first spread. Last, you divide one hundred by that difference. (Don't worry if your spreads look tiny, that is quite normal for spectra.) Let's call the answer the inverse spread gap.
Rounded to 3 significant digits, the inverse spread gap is -167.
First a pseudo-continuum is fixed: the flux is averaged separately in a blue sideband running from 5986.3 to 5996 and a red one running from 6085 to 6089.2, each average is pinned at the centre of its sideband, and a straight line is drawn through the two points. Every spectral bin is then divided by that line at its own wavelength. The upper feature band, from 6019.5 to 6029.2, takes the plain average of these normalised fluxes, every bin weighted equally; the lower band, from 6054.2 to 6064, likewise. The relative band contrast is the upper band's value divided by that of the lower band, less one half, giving 0.409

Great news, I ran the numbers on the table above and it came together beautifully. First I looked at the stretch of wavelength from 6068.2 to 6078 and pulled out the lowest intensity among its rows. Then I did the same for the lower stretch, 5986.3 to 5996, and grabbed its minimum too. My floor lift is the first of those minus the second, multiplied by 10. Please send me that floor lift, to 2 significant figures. 3.0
